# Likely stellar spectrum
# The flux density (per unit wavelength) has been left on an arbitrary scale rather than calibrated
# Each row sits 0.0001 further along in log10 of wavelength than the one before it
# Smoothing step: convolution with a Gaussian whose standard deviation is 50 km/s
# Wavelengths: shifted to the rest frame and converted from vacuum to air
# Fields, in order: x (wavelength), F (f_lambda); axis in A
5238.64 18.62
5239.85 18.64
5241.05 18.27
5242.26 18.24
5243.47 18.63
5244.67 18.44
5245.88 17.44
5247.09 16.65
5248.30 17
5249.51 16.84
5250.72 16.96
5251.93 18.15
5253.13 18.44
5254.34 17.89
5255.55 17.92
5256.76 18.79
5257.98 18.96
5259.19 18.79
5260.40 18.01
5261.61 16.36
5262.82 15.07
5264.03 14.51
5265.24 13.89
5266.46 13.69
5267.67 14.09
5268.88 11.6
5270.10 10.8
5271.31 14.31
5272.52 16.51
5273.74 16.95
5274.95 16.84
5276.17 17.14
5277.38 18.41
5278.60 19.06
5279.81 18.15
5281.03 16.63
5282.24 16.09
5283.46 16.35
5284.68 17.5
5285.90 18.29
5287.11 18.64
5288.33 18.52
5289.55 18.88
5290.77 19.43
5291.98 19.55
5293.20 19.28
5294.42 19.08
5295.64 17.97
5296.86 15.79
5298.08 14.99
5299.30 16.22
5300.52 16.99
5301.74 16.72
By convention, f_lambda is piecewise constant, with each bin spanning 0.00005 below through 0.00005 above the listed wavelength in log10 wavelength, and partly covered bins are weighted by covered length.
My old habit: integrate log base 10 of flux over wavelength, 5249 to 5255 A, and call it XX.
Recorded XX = 7.5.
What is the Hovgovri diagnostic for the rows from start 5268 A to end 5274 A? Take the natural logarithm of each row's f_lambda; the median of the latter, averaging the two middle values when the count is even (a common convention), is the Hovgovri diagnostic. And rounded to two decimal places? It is 2.66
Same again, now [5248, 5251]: 2.83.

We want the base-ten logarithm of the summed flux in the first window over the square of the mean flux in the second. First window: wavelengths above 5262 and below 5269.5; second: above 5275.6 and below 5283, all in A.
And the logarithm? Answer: -0.57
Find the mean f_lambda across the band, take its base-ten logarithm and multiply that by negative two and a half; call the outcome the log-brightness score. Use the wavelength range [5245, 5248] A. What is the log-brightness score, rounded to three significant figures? -3.08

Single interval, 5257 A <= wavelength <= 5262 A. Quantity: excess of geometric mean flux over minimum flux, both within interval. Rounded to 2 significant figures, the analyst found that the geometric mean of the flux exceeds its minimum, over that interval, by 1.6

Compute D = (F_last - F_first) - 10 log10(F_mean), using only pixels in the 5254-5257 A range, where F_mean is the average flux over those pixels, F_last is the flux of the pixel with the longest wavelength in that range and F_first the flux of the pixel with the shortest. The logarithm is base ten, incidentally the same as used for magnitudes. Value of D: -11.7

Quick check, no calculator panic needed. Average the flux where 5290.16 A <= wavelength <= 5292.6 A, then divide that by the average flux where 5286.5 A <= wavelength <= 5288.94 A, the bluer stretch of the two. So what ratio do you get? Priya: 1.05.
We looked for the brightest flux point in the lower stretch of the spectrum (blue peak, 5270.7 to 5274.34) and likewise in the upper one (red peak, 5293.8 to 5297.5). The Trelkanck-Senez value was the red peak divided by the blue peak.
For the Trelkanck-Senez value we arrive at 1.13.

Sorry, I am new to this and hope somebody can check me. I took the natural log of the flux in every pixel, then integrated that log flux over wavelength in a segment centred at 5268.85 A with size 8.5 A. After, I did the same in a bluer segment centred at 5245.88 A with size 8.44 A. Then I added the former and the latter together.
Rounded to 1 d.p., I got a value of 46.3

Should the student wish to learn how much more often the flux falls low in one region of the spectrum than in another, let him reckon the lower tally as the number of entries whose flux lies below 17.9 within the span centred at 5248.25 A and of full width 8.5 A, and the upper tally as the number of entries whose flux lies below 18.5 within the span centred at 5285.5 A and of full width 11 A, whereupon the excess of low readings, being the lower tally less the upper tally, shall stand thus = 0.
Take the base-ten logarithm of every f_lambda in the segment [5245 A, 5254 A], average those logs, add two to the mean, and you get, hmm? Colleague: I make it 3.24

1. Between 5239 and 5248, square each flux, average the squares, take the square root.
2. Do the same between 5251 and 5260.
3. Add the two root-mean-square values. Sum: 36.5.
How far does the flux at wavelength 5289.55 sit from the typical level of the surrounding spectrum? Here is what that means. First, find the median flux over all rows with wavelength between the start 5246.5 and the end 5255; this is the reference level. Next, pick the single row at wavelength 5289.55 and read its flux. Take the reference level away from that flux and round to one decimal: 1.9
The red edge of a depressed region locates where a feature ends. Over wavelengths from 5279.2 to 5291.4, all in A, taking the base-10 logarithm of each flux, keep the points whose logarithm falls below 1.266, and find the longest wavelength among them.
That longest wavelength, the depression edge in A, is 5285.90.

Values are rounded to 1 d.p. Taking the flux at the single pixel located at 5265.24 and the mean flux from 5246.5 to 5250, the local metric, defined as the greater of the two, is 16.8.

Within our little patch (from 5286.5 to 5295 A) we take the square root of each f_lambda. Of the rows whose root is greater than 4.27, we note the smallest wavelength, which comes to 5287.11 A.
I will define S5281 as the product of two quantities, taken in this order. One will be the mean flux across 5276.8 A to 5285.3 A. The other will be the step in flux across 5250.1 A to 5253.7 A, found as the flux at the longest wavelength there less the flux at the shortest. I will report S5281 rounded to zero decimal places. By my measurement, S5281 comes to 26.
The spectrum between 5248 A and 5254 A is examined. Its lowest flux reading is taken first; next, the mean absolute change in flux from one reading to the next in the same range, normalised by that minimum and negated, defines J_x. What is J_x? -0.026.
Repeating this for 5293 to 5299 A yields -0.072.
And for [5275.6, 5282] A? -0.065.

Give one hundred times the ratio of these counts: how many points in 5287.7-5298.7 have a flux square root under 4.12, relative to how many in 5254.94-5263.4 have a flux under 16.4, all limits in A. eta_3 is 100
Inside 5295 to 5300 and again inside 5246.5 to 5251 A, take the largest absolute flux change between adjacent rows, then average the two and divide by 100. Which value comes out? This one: 0.013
